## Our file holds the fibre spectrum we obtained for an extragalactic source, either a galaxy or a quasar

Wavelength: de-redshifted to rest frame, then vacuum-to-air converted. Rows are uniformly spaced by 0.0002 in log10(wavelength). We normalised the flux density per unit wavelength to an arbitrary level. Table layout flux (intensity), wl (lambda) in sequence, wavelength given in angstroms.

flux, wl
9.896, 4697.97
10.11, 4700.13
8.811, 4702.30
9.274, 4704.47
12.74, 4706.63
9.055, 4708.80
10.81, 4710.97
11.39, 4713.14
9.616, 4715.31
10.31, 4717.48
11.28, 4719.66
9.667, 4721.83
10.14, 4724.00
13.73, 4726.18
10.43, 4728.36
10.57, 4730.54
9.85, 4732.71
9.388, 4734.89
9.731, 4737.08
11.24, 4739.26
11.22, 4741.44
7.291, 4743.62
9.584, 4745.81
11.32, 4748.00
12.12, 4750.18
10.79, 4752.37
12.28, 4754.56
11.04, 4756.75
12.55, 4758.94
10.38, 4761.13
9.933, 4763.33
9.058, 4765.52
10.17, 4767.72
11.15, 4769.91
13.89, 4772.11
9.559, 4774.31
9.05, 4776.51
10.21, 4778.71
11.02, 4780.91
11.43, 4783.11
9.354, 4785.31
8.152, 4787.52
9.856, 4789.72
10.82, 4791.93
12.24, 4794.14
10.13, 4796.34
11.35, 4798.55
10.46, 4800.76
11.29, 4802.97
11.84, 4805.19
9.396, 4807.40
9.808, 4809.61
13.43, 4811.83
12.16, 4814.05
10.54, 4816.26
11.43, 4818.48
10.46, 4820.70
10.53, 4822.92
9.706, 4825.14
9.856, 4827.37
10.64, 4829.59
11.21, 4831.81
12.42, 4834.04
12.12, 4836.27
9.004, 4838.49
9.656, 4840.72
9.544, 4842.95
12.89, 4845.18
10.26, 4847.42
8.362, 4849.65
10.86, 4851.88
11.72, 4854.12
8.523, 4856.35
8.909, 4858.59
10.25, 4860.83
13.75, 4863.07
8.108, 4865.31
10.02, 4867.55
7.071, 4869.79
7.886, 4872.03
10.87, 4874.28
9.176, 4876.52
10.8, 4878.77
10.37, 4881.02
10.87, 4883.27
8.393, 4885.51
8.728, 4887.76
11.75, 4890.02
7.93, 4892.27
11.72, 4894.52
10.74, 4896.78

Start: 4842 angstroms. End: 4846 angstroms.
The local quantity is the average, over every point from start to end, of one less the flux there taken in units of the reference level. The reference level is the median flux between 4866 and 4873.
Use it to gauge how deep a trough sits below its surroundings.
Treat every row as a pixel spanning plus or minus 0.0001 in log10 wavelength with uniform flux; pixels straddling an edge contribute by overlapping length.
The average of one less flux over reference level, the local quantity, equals -0.42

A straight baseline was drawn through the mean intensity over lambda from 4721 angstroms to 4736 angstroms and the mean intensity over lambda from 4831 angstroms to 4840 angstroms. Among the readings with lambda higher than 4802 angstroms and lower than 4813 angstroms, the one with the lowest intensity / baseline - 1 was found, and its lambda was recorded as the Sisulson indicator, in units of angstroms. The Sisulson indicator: 4807.40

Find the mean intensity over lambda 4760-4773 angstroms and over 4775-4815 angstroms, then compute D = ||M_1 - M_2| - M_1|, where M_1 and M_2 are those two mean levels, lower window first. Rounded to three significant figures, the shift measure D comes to 10.7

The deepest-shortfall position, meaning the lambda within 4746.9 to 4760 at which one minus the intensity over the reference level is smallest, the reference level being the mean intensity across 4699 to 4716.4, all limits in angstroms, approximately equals 4758.94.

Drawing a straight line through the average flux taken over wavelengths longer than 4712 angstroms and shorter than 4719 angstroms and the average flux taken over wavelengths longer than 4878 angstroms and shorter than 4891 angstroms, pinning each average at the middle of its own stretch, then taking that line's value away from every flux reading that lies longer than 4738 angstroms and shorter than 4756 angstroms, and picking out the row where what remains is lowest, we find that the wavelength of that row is 4743.62 angstroms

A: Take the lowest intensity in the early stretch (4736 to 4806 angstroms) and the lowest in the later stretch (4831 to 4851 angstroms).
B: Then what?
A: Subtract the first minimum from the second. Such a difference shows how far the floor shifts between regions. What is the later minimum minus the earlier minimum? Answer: 1.1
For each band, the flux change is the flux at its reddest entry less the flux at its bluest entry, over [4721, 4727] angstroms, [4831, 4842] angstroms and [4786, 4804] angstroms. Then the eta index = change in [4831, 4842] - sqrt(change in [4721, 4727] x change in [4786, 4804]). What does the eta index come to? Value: -5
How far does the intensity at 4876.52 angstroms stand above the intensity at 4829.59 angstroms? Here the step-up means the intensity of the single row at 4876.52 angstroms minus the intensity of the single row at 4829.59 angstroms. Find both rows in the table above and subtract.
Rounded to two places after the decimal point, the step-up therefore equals -1.46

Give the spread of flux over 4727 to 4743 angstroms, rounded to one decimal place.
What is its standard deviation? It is 0.7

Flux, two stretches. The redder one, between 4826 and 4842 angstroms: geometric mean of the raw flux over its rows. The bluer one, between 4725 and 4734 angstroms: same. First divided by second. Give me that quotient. 0.96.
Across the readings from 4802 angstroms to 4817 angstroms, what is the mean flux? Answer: 11.2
